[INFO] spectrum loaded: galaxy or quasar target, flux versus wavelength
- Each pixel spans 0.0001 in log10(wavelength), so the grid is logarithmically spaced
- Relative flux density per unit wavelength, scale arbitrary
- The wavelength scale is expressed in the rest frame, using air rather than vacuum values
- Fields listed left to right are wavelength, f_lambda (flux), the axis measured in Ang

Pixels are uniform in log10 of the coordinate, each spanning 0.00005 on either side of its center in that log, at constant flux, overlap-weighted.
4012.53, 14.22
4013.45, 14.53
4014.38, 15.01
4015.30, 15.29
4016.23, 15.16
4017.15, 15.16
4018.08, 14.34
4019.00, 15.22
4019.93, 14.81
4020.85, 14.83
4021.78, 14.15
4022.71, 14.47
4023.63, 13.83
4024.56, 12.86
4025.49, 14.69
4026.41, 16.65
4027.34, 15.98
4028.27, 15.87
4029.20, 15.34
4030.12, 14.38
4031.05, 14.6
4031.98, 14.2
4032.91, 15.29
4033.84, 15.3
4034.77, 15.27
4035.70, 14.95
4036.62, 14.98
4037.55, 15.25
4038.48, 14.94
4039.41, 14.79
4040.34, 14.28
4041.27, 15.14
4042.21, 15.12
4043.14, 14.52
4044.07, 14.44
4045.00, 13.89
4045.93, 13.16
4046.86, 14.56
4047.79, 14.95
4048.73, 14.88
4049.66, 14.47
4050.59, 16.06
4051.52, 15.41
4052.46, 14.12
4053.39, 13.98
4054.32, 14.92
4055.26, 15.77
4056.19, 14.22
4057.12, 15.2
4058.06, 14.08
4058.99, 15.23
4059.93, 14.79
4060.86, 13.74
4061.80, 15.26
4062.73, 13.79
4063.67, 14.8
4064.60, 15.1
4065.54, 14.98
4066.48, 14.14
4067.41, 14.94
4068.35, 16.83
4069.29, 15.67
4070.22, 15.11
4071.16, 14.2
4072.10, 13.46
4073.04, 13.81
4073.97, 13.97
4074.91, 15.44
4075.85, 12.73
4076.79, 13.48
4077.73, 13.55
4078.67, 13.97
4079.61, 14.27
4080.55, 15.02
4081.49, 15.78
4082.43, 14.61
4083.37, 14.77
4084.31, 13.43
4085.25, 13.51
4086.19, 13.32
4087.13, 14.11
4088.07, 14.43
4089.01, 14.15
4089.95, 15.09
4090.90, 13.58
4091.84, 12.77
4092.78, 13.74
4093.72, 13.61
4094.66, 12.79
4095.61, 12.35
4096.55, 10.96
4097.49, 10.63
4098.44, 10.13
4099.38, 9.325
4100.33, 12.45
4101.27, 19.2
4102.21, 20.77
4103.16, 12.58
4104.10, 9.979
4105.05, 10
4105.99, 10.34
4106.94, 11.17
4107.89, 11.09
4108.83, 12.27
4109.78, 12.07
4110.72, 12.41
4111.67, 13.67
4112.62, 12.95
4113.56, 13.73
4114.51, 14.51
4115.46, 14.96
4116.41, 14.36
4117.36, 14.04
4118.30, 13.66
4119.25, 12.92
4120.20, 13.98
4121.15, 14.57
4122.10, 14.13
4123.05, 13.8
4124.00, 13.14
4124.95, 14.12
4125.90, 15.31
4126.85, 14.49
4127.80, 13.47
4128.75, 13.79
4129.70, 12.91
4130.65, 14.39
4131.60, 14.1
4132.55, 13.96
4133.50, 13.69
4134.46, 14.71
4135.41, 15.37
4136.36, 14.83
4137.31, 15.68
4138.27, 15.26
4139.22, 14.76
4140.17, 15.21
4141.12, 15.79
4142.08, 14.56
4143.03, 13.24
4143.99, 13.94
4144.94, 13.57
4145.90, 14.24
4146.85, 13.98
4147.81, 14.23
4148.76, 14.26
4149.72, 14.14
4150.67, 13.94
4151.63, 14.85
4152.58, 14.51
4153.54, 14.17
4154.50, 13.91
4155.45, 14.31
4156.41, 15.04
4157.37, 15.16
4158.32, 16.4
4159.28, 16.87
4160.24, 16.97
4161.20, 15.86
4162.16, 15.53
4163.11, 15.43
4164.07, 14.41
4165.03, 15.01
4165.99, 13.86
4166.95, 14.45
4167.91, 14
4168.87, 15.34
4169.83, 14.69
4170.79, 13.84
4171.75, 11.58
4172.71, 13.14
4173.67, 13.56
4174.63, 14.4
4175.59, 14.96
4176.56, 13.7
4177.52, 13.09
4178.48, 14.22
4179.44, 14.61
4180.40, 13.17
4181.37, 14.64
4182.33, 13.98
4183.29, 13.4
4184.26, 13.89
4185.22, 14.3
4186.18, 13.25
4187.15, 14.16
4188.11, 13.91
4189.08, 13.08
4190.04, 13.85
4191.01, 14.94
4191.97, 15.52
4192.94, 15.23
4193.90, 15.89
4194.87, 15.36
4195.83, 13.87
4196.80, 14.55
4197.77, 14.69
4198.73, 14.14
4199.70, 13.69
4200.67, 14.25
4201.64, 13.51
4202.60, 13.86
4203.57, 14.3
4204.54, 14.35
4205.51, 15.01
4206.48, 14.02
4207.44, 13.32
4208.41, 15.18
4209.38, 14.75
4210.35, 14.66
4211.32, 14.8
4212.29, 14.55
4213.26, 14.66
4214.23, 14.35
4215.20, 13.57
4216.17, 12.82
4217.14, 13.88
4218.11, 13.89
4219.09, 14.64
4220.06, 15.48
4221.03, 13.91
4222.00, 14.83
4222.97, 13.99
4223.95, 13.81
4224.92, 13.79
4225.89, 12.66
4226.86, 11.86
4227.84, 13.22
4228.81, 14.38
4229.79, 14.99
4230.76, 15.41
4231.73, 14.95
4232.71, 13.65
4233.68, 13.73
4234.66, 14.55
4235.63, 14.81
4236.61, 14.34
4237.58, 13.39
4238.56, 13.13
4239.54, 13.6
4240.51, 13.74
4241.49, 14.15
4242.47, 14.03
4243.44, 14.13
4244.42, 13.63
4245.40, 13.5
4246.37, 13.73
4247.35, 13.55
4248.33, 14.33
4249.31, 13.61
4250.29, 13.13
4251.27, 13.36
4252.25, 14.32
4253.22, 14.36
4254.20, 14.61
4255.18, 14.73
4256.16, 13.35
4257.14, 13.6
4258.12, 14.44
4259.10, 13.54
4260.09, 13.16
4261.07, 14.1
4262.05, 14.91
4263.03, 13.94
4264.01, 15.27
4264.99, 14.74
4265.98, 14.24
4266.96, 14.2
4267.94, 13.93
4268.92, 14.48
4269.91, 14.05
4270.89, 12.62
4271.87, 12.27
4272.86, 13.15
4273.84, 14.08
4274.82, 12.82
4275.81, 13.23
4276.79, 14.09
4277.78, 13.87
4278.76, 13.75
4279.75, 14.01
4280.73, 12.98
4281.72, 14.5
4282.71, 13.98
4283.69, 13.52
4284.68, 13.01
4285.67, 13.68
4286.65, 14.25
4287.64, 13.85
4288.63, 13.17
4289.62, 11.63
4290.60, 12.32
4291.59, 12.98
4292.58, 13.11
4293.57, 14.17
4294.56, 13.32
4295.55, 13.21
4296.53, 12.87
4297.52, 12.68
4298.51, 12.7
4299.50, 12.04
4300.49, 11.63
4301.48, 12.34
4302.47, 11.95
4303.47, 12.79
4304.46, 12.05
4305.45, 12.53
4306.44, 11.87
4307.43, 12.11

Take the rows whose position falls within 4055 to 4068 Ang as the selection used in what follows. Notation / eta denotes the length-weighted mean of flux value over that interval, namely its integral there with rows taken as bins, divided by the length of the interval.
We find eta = 14.7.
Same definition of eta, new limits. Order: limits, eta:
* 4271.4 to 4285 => 13.5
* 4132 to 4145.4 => 14.6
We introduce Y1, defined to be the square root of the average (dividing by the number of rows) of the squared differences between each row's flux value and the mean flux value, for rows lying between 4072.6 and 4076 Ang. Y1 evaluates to 0.96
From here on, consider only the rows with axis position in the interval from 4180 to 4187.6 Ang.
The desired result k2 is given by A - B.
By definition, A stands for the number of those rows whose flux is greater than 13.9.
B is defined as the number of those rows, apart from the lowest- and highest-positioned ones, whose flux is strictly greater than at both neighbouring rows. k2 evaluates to 2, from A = 4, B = 2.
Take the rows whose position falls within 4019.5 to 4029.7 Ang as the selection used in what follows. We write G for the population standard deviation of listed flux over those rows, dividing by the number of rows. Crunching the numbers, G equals 1.02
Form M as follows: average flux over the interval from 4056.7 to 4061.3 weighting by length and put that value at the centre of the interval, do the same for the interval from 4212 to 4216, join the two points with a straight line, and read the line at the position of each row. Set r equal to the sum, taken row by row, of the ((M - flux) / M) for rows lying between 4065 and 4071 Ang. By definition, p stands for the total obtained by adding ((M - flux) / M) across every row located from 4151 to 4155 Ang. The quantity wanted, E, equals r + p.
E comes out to -0.30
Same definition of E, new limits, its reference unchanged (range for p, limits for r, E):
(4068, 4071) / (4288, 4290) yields -0.05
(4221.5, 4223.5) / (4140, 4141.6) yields -0.20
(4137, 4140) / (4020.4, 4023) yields -0.13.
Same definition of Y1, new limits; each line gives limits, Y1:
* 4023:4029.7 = 1.23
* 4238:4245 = 0.34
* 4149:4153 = 0.35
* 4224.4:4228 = 0.71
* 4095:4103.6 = 3.82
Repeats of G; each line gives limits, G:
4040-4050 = 0.55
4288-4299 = 0.61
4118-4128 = 0.65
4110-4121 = 0.72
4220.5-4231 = 0.99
